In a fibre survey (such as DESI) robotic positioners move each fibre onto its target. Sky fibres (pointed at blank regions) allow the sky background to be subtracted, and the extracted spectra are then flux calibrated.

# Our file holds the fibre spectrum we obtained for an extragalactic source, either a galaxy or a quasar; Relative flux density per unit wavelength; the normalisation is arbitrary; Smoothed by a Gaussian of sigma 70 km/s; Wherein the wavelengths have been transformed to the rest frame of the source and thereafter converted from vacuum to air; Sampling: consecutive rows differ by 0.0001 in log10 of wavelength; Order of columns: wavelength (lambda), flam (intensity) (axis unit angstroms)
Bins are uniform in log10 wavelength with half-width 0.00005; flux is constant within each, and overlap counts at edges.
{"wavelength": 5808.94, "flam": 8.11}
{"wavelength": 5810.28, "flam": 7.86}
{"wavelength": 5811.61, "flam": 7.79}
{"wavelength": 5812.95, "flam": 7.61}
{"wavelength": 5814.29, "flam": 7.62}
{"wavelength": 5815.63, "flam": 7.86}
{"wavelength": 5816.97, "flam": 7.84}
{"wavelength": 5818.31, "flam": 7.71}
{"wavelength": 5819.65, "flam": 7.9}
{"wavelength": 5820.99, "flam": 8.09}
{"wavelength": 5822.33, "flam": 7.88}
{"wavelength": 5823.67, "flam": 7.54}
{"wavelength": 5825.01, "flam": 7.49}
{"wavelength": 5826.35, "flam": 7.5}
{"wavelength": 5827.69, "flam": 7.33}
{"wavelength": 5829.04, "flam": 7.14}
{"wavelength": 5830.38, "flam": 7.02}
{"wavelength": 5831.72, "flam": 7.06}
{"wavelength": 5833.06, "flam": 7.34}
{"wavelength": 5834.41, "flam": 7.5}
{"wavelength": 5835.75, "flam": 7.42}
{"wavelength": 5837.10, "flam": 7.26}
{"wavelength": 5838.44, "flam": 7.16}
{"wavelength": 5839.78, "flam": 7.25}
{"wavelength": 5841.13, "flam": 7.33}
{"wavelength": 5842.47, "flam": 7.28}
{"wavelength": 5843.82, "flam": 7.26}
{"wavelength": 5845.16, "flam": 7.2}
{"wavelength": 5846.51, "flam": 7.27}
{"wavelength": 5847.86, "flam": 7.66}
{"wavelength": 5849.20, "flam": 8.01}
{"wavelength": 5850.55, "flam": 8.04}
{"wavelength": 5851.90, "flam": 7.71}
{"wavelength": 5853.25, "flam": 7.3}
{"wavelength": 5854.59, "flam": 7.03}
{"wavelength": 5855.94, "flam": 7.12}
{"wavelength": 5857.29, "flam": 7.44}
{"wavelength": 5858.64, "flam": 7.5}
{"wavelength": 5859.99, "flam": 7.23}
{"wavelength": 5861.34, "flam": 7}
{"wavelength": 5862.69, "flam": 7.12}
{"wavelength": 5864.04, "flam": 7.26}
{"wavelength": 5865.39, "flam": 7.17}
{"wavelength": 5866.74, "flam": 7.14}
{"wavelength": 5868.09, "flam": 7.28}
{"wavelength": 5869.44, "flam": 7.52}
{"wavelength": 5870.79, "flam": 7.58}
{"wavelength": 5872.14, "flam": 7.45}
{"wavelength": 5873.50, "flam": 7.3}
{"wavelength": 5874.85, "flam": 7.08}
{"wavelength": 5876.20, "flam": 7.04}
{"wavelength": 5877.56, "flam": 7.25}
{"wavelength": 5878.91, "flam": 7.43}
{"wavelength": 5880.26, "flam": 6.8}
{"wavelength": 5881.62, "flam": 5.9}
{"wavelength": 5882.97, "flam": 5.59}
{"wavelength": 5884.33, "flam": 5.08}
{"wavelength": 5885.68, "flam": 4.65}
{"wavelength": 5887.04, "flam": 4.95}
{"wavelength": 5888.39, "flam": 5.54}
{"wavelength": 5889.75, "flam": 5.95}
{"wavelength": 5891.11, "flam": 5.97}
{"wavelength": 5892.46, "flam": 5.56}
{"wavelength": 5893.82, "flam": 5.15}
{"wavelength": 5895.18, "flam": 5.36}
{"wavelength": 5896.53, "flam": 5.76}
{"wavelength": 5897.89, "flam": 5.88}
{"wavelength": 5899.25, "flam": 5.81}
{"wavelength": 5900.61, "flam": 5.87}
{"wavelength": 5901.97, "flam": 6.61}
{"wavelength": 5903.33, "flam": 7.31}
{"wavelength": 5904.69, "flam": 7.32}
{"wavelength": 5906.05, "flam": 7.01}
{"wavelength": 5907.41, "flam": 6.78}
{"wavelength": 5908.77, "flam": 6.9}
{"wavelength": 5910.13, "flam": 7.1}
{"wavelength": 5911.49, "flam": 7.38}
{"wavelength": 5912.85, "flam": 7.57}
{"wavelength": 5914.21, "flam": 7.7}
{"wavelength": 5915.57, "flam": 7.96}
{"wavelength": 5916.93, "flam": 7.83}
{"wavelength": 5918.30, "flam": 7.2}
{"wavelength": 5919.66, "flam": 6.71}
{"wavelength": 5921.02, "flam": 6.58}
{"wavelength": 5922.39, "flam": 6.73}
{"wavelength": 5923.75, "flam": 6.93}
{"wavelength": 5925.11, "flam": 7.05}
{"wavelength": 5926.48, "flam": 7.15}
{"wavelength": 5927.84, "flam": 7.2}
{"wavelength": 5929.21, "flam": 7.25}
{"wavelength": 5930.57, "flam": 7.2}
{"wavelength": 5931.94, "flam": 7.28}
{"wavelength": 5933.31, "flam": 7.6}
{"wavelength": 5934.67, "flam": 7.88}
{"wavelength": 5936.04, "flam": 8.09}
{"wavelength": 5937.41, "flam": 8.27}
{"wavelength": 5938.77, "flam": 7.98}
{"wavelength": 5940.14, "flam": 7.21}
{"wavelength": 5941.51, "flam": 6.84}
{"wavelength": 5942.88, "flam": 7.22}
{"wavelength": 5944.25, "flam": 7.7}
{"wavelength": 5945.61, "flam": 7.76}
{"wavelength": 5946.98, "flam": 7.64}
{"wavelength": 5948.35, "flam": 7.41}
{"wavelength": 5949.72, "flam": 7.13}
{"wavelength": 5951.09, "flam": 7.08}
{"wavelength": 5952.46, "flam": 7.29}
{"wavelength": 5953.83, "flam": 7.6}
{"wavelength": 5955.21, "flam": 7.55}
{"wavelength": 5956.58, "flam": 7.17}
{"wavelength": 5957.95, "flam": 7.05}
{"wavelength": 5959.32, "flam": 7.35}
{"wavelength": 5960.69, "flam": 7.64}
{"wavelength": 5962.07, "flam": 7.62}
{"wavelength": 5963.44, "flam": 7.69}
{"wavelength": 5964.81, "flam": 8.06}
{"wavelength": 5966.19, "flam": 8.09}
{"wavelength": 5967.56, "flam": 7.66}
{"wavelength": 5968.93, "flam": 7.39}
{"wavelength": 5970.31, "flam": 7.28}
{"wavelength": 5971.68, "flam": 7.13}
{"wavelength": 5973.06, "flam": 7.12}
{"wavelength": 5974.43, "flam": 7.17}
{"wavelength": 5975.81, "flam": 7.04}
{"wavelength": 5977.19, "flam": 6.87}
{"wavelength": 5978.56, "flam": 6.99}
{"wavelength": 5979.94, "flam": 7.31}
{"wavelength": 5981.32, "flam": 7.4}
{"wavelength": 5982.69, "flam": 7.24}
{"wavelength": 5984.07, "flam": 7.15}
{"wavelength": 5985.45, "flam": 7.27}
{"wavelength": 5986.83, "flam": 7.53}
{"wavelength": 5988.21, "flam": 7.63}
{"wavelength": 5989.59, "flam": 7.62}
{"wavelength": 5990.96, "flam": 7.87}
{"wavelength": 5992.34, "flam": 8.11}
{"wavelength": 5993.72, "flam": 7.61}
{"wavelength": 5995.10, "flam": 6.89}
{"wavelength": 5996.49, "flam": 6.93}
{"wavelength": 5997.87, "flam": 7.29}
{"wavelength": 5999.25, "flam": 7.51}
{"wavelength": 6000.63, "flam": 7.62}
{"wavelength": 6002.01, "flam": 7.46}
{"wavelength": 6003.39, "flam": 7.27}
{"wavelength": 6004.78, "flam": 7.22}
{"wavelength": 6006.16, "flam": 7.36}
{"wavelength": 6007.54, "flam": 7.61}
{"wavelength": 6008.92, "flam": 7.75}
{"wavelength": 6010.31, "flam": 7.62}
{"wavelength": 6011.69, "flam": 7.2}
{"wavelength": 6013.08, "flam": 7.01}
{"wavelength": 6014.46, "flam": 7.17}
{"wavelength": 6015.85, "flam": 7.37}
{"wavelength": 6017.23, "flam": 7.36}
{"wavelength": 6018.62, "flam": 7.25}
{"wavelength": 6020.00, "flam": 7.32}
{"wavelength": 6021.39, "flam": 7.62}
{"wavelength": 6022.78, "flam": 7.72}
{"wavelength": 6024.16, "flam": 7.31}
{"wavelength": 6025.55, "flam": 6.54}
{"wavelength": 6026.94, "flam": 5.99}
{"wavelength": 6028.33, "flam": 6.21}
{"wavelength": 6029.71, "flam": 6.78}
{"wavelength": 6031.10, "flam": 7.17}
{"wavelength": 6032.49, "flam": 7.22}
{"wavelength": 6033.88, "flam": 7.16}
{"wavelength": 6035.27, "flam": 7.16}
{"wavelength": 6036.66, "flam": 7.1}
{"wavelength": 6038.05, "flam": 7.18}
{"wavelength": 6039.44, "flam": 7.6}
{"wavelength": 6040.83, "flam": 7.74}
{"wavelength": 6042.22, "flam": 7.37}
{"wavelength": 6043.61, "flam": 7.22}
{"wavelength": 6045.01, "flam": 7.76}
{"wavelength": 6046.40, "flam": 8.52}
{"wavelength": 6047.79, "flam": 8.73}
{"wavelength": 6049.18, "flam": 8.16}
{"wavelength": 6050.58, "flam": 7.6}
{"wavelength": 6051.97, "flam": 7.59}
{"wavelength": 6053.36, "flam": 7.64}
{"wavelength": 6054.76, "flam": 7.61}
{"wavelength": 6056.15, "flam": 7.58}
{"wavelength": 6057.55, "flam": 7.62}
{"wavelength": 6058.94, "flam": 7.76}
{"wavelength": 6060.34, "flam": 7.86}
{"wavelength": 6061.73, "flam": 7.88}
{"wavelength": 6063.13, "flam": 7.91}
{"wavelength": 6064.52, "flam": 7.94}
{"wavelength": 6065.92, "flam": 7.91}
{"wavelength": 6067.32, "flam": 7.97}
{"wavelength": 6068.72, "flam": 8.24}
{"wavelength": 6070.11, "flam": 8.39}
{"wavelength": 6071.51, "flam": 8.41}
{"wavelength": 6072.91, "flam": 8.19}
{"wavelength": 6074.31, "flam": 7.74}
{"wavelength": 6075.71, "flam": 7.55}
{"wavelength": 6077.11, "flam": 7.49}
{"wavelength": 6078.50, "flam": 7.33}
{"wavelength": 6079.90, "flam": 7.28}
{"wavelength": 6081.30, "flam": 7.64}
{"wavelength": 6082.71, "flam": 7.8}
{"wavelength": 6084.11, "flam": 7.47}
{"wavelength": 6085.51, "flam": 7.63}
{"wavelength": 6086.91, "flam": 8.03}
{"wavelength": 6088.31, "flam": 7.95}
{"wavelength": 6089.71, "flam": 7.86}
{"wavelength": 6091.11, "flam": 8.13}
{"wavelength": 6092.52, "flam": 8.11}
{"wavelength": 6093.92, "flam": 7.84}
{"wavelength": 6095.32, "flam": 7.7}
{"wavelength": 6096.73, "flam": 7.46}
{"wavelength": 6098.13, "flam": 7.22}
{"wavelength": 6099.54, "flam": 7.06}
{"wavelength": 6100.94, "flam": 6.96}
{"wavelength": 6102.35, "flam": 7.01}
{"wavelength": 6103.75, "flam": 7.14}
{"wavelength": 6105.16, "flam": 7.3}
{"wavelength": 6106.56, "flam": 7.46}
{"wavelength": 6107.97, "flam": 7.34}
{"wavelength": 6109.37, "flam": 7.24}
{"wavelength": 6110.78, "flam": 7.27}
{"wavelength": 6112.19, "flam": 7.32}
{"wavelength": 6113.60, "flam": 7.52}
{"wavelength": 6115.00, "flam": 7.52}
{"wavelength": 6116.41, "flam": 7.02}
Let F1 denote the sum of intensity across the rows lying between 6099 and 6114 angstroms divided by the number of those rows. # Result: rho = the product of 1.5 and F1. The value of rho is 10.9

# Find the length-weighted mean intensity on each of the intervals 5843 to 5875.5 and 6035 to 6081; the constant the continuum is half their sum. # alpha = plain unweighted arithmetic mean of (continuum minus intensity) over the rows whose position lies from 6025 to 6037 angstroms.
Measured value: 0.75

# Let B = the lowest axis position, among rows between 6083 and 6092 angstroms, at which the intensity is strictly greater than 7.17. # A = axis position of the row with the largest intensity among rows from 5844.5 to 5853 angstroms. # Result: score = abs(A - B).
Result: 233.6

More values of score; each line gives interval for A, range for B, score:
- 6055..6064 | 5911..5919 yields 151.6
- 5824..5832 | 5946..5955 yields 120.6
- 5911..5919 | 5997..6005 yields 82.3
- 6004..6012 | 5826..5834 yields 182.6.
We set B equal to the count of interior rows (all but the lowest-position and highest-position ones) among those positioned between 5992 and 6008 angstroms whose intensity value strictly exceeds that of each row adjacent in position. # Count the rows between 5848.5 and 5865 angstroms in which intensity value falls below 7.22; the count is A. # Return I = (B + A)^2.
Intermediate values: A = 4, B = 1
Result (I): 25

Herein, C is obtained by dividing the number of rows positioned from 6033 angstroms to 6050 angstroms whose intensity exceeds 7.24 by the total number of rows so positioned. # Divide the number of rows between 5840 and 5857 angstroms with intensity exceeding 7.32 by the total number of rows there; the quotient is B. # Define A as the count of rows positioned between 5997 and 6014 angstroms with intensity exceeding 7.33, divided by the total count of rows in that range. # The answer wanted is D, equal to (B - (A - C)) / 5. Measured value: 0.08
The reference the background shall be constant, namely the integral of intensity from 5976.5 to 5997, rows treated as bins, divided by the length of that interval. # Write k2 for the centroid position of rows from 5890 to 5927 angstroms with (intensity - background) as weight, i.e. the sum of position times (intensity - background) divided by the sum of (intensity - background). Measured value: 5900.1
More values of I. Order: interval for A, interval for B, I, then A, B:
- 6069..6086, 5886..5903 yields 4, 0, 2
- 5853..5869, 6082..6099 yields 64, 6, 2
